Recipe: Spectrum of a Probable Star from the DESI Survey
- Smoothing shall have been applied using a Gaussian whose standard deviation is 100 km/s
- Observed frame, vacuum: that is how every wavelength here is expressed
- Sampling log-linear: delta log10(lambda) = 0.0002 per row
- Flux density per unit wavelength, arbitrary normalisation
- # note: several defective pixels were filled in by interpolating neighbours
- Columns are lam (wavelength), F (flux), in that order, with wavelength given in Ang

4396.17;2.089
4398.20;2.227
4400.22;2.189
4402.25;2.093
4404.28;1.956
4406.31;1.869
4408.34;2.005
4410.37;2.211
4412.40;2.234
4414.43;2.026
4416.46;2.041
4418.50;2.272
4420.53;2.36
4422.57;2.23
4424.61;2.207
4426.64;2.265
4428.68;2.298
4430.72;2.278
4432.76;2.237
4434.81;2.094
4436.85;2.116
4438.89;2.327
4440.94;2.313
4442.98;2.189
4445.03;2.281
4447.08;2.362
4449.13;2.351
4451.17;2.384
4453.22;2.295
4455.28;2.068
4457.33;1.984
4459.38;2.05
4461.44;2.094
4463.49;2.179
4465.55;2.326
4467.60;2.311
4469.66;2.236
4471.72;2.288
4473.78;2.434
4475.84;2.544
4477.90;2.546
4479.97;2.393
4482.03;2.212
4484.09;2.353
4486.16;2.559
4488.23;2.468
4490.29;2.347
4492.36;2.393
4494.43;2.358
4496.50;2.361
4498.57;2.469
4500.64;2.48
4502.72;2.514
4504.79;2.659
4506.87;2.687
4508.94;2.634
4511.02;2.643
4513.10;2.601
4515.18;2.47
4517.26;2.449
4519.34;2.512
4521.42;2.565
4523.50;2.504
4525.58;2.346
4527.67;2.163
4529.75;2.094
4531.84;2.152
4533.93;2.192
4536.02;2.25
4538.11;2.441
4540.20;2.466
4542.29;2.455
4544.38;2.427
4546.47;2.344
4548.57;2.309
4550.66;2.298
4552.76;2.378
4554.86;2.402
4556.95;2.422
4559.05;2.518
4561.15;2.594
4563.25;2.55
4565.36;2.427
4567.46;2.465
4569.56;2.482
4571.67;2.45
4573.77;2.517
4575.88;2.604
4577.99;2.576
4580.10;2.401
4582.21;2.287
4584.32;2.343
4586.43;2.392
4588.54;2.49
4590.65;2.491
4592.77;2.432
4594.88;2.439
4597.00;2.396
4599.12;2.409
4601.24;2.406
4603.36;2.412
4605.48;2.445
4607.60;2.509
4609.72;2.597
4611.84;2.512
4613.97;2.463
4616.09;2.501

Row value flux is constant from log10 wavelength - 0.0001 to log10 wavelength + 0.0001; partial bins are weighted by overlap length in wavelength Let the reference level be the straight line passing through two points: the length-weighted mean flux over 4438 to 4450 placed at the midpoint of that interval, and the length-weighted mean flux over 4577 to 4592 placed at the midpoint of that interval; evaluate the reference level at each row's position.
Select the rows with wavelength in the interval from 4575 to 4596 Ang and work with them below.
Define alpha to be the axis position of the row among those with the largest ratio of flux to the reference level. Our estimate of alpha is 4575.88 Ang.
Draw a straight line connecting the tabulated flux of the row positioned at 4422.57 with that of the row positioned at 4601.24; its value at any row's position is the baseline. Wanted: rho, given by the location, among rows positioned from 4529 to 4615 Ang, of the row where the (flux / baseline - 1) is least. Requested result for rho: 4529.75 Ang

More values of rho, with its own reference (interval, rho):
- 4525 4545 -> 4529.75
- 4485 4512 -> 4490.29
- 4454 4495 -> 4457.33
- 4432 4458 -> 4457.33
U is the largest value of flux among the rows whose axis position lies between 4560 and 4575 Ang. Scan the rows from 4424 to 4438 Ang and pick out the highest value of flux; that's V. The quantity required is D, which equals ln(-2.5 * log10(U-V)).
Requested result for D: 0.3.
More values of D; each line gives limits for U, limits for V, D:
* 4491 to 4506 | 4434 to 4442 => 0.2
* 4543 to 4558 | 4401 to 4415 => 0.6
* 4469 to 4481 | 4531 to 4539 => 0.9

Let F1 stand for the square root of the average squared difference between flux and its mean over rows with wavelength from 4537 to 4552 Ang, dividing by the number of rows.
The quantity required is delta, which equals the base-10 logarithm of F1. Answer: -1.18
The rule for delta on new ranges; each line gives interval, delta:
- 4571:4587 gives -0.98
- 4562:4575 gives -1.39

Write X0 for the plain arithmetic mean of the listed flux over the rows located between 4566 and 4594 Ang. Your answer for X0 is 2.46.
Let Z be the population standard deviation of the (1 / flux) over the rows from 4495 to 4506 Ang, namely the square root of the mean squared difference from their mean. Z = 0.0152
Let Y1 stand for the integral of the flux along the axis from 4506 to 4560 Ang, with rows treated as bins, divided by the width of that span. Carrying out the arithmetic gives 2.41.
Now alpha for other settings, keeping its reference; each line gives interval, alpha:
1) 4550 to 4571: 4561.15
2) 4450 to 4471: 4451.17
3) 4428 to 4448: 4447.08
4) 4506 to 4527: 4506.87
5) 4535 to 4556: 4540.20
